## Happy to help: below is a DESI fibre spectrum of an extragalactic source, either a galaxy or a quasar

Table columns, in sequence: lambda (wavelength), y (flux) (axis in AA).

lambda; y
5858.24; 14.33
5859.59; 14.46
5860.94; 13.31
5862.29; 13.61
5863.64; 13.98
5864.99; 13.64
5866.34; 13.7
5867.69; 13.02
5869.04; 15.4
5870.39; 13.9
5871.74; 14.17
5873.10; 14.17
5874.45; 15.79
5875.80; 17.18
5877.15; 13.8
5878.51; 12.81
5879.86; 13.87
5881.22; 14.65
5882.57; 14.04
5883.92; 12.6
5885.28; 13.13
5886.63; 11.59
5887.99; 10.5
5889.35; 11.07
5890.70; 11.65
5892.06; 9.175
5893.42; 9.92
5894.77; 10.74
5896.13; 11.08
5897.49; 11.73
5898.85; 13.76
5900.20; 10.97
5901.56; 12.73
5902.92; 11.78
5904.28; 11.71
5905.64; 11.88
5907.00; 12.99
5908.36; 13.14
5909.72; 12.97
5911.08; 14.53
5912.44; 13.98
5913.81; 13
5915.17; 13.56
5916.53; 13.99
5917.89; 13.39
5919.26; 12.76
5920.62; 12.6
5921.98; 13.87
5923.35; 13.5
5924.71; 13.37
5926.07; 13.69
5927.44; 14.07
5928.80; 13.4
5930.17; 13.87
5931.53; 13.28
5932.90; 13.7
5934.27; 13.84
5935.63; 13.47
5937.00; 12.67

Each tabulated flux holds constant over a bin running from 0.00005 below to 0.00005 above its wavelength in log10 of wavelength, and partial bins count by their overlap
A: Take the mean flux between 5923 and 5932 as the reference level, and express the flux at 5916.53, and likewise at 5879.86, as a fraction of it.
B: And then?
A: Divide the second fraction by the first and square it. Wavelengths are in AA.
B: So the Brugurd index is 0.98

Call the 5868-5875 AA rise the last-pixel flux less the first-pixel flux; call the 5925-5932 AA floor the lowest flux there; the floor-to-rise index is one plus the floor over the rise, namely 35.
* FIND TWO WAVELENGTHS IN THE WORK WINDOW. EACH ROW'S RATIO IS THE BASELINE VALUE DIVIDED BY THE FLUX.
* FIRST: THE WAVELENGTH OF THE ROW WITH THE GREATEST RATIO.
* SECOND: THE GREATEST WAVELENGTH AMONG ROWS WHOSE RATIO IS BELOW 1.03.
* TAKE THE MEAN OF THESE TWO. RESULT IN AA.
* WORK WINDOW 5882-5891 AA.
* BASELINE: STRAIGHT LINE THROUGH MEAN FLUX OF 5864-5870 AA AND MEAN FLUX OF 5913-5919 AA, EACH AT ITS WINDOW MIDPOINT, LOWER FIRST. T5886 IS 5885.3 AA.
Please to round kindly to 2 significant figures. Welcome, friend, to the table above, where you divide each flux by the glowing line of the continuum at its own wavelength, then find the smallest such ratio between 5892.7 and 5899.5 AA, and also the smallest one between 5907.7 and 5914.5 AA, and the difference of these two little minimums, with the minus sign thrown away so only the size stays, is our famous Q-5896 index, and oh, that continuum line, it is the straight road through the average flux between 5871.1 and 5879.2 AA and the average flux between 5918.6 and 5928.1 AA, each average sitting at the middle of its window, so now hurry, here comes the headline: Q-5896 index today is 0.24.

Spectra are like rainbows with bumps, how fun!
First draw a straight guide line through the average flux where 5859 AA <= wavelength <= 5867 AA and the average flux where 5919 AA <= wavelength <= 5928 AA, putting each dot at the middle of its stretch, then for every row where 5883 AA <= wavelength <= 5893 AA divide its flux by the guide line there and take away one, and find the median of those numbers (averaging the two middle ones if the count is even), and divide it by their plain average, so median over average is 0.9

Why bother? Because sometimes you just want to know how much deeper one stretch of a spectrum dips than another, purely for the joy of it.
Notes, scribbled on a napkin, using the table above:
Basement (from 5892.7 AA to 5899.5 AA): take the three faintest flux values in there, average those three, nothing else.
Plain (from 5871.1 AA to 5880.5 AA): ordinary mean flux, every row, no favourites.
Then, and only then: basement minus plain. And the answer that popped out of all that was -4.0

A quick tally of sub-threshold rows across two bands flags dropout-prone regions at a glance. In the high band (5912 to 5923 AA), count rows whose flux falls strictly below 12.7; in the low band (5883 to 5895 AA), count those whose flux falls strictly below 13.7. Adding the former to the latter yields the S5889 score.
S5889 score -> 10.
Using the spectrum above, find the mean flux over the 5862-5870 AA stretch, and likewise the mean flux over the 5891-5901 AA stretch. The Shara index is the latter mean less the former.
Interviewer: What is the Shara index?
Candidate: -2.8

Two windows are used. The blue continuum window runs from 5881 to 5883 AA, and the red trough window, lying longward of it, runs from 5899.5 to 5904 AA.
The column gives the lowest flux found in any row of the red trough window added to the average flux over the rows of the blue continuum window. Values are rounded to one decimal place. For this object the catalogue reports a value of 25.3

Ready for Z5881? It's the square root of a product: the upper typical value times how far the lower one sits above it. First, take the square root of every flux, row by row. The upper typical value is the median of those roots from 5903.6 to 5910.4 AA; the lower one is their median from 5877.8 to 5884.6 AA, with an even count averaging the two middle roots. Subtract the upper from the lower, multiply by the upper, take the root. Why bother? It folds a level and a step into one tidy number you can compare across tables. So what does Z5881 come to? 0.67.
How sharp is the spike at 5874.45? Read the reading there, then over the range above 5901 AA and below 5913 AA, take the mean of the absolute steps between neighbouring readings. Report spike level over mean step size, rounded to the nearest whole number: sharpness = 27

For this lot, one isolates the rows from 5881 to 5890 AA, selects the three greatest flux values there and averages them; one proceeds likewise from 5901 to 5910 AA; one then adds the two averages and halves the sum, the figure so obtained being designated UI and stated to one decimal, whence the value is 13.5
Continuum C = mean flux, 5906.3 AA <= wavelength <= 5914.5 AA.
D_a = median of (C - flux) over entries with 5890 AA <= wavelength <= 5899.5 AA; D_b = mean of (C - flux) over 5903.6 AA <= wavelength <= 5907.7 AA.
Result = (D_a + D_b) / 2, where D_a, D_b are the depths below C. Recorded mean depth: 1.8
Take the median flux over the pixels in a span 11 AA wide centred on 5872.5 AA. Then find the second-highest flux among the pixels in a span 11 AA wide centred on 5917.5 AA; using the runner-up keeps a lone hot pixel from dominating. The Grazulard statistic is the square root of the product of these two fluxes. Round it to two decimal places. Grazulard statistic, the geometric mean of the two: 14.07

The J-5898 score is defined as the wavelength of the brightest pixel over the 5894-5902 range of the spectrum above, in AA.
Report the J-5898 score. 5898.85 AA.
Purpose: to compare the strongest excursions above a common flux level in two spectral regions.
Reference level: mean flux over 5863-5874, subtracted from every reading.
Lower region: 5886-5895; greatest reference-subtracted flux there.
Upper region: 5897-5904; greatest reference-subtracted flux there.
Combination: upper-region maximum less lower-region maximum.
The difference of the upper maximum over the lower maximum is 2.1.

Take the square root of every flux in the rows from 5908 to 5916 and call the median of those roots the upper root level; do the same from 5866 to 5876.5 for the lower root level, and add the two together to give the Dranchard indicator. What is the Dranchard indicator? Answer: 7.42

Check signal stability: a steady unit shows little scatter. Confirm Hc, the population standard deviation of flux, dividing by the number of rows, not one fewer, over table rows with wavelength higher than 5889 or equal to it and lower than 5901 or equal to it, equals 1.2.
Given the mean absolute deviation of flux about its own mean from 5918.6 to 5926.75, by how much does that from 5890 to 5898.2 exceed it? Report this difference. 0.37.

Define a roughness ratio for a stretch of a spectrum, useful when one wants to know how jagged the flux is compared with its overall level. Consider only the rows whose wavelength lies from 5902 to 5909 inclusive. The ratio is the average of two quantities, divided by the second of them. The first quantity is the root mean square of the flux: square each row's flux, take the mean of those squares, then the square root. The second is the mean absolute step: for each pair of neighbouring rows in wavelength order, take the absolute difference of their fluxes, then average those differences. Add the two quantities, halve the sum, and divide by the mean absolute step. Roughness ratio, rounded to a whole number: 17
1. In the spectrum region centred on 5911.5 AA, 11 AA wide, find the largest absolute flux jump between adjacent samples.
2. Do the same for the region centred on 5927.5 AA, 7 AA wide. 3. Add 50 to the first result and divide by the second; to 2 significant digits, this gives 77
